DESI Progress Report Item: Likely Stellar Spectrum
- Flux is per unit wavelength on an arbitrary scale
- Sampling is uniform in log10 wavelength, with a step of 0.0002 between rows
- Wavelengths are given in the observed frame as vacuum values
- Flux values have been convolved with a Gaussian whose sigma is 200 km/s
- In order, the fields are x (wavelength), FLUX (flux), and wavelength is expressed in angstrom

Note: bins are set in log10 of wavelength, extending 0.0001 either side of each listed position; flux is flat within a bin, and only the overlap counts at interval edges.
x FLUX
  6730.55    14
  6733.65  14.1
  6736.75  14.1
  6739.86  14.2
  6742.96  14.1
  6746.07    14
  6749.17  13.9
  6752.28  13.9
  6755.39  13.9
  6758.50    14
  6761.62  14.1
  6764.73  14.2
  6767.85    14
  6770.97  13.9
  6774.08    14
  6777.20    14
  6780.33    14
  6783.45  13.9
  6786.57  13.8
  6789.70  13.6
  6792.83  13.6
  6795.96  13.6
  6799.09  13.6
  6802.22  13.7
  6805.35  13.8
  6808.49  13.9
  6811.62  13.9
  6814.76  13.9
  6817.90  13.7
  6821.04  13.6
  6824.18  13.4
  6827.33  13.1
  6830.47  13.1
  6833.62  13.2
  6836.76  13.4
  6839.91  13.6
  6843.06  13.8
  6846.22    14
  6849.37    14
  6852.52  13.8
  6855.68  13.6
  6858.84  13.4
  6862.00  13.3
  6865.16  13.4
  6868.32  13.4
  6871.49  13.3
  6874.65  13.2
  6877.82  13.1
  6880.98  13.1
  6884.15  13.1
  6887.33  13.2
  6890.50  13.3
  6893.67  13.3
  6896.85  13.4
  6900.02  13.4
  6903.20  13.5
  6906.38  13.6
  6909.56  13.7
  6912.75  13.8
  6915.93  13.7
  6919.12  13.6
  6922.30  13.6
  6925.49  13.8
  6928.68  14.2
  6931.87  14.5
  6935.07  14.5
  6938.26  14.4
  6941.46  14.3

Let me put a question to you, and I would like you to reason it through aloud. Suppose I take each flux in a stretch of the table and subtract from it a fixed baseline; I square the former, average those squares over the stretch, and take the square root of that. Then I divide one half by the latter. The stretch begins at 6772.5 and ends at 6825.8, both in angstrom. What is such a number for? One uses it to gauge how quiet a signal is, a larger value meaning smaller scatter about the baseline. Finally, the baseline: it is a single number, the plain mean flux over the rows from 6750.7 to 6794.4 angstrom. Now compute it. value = 2.1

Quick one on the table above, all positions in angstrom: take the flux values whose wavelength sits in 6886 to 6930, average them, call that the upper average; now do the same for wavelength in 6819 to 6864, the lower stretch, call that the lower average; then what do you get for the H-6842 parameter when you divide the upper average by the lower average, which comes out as 1.00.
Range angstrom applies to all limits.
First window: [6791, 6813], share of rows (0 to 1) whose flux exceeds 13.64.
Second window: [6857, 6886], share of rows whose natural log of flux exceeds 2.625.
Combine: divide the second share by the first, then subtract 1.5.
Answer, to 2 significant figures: -1.5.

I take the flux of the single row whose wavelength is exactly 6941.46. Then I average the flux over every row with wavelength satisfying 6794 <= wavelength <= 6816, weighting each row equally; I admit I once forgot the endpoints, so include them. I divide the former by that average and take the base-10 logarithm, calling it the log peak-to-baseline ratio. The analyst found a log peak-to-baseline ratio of 0.016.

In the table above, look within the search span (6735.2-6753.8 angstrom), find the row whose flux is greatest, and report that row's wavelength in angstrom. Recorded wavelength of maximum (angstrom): 6739.86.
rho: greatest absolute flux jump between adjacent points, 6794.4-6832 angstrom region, 0.30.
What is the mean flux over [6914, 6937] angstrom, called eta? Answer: 14.0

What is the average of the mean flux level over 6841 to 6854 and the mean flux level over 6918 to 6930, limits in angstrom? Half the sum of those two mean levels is 13.8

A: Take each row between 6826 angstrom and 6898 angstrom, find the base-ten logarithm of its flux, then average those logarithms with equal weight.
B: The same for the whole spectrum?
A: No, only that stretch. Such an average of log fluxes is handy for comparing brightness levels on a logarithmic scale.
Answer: 1.13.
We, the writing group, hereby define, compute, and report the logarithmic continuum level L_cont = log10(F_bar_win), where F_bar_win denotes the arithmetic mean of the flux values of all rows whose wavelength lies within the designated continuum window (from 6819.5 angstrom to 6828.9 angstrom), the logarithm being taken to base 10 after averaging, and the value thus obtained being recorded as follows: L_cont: 1.13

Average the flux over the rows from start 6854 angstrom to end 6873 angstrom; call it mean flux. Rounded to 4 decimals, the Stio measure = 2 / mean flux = 0.1493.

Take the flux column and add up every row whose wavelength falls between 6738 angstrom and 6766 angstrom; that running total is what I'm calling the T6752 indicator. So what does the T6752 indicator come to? 126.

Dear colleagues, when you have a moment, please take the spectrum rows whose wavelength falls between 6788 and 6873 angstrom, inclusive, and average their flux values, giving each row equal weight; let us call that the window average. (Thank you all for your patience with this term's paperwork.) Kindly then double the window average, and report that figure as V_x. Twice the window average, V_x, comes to 27.2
